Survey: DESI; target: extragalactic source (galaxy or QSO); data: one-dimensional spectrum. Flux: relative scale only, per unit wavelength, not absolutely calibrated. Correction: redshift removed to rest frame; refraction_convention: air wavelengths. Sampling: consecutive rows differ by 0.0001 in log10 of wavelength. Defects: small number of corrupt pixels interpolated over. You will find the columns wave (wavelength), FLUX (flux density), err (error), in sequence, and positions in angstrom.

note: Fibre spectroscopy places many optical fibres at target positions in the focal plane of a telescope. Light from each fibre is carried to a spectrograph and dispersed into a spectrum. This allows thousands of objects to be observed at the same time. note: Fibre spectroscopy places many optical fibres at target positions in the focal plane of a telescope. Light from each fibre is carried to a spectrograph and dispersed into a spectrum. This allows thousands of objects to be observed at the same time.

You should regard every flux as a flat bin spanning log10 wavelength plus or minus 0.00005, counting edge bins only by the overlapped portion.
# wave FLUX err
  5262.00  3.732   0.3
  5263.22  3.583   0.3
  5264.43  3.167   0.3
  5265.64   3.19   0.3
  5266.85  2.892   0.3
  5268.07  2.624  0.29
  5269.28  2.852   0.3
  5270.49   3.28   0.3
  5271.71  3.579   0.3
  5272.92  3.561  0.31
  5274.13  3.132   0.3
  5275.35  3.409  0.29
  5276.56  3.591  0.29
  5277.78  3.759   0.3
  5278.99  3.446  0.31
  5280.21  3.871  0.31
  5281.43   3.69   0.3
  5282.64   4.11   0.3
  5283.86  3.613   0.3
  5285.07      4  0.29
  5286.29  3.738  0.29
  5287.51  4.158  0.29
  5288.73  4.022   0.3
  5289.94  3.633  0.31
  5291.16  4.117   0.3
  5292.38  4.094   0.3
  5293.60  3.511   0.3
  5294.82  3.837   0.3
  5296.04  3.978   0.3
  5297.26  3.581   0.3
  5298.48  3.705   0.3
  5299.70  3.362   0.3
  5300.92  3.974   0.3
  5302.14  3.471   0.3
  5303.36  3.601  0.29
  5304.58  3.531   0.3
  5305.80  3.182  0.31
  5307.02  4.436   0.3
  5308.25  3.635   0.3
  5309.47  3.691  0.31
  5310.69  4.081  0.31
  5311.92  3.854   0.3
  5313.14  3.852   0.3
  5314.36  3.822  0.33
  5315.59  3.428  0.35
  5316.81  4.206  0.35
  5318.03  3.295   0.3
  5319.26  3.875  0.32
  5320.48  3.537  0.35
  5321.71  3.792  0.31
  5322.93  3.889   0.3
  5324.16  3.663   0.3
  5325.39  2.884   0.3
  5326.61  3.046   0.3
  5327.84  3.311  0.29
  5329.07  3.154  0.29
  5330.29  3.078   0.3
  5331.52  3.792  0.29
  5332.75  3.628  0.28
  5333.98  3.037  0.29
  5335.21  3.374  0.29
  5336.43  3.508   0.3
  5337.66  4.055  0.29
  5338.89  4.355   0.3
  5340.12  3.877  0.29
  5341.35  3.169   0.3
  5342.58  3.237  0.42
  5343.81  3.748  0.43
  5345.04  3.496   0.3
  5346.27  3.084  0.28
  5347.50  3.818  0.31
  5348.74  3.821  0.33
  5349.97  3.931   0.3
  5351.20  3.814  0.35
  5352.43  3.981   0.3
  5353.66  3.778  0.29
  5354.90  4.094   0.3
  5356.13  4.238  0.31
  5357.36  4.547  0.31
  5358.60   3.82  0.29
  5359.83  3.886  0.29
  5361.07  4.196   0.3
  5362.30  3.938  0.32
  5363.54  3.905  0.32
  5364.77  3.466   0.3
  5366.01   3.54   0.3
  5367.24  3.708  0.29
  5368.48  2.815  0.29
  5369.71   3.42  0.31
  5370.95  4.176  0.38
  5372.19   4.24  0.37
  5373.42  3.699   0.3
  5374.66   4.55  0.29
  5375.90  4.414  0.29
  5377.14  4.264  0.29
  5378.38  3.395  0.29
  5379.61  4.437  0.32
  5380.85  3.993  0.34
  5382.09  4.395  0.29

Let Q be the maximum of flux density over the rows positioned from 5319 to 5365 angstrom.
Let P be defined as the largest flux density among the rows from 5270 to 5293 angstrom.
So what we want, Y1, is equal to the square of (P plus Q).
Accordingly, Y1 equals 75.8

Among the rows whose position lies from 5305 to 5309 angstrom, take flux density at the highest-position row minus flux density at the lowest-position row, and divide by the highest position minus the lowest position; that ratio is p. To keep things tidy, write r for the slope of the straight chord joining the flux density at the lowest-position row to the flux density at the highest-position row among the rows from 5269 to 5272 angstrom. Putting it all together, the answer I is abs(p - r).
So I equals 0.11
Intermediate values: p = 0.18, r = 0.30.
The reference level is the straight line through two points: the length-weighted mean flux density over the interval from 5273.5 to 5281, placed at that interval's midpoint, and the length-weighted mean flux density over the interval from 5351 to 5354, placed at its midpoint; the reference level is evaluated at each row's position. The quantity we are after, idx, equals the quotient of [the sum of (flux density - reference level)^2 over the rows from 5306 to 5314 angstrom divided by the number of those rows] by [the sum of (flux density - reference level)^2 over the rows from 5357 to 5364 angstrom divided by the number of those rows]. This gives 1.6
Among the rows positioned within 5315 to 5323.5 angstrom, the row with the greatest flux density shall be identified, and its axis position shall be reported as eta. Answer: 5316.81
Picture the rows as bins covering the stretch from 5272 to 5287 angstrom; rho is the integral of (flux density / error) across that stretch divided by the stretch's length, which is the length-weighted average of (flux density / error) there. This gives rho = 12.3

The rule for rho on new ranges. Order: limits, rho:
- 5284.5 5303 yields 12.8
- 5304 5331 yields 11.6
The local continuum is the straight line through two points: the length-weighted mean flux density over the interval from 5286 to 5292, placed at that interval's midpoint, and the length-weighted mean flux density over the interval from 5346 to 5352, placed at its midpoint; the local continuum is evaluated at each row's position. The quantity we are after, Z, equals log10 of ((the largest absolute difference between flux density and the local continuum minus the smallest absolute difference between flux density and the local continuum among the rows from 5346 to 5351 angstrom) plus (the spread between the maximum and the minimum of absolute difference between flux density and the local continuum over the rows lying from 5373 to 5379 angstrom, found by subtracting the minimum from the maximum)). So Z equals 0.16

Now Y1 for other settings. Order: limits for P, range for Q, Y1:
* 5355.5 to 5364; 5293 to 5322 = 80.7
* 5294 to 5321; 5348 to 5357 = 75.2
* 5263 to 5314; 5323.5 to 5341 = 77.3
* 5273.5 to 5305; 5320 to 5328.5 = 64.8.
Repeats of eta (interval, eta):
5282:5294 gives 5287.51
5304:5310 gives 5307.02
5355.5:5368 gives 5357.36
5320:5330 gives 5322.93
